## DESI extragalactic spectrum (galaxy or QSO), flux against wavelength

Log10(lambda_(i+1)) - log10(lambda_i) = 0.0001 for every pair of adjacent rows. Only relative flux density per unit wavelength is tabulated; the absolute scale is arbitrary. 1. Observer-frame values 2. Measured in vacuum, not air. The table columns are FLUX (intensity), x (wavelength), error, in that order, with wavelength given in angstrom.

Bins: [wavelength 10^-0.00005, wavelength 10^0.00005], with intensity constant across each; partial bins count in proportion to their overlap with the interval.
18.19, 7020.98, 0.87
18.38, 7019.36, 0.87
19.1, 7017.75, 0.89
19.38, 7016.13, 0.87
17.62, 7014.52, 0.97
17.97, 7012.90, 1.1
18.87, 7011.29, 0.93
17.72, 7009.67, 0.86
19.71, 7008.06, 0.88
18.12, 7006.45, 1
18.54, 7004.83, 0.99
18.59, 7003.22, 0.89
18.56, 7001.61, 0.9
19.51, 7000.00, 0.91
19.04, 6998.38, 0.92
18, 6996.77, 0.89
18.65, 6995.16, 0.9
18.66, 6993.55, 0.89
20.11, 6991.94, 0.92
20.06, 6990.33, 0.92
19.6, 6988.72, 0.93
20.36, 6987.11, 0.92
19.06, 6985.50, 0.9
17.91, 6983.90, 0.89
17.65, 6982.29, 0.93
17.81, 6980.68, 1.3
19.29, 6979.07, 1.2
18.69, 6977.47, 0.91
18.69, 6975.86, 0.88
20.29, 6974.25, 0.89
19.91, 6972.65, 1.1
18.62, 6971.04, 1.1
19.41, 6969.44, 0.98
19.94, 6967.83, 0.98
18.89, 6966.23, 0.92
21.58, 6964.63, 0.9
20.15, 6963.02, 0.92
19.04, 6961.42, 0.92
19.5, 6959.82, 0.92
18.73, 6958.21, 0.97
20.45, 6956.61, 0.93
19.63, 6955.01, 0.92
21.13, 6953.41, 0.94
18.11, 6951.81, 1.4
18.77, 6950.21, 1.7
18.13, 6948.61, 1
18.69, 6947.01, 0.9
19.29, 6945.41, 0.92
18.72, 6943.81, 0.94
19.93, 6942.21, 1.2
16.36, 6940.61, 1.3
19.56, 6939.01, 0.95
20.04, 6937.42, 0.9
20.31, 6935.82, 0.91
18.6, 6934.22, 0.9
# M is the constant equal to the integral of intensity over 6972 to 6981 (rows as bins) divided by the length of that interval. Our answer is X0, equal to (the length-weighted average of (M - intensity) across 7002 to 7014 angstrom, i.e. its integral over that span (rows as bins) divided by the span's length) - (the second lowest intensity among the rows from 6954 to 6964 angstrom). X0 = -18.3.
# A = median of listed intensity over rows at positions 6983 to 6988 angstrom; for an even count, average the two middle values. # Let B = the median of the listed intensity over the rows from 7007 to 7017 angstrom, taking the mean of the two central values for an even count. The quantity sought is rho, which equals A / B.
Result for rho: 1.03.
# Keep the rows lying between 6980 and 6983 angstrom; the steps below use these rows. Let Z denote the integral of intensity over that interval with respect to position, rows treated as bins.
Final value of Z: 53.1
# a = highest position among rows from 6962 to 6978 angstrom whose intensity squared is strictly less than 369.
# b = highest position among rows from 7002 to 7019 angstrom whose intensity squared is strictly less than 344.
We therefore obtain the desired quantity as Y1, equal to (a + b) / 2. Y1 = 6996.0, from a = 6977.47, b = 7014.52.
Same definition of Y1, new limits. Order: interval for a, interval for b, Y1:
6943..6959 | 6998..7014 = 6985.6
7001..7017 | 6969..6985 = 6999.2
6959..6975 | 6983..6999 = 6983.9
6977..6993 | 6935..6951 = 6967.1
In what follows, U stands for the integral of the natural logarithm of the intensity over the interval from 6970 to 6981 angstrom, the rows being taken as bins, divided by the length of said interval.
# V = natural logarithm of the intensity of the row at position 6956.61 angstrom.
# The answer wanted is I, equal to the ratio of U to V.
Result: 0.98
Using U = 2.95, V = 3.02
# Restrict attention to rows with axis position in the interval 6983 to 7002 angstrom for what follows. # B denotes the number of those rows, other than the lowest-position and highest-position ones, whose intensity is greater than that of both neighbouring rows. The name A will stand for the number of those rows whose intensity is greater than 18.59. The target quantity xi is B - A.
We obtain -6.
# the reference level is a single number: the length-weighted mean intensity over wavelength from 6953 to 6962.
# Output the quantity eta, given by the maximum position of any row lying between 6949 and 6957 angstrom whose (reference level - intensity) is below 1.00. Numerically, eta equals 6956.61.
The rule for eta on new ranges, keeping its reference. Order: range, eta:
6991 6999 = 6998.38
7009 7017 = 7016.13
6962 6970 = 6969.44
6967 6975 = 6974.25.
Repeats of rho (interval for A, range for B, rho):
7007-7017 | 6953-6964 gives 0.94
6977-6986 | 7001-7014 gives 0.99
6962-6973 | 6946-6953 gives 1.08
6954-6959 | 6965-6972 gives 1.03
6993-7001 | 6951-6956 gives 0.95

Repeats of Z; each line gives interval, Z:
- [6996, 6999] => 55.5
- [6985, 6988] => 59.3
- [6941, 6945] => 76.0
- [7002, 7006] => 74.1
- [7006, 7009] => 57.0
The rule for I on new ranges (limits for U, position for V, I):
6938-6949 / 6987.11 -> 0.97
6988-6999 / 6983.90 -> 1.02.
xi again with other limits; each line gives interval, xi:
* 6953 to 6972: -8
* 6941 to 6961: -6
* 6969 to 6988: -7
